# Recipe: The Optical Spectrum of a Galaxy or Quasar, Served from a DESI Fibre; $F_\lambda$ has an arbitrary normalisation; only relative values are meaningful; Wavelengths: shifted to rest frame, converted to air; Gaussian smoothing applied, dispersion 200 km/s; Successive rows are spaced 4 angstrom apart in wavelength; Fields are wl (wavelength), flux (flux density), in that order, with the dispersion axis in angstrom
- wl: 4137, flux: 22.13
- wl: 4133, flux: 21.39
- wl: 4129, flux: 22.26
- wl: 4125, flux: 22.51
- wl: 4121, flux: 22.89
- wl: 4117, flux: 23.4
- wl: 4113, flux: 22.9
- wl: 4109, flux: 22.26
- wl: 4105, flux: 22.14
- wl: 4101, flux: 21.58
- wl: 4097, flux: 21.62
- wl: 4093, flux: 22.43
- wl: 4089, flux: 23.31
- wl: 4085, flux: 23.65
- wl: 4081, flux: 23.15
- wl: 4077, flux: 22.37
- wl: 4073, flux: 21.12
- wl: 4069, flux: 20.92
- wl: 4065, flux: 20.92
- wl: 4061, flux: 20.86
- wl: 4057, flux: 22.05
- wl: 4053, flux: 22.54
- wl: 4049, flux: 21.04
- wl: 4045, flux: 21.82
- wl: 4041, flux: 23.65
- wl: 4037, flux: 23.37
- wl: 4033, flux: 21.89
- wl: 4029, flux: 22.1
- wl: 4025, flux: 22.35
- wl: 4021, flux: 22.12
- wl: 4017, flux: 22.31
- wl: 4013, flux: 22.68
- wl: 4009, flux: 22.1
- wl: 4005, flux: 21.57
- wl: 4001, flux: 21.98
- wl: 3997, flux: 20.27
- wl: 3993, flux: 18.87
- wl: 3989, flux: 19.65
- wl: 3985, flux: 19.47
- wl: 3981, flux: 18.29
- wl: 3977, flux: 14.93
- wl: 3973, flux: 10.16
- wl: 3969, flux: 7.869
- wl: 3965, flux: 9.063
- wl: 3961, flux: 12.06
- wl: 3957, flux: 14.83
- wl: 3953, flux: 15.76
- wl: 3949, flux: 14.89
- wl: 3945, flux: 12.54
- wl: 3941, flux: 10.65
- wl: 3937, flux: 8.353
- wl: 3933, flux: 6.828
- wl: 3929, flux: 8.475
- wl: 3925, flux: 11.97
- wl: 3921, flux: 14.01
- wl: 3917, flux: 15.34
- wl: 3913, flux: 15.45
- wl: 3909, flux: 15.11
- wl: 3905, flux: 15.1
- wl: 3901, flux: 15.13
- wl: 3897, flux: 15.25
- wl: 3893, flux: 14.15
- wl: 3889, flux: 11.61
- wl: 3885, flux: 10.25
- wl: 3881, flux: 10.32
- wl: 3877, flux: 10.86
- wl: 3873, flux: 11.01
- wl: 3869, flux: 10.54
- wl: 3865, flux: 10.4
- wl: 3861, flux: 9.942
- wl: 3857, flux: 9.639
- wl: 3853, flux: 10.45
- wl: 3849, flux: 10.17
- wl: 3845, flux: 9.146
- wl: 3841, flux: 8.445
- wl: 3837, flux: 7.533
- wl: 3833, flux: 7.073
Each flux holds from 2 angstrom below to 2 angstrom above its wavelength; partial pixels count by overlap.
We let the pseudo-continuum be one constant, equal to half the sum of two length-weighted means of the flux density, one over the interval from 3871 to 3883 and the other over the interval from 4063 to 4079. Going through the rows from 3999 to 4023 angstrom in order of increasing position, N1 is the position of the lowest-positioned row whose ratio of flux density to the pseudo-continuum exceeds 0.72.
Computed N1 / 4001 angstrom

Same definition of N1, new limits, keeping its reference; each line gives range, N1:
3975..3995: 3977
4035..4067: 4037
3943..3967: 3945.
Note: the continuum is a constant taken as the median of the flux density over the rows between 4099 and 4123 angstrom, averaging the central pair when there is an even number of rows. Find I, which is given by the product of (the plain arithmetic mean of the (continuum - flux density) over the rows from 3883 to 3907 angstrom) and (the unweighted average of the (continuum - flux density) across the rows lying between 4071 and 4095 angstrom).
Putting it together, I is -1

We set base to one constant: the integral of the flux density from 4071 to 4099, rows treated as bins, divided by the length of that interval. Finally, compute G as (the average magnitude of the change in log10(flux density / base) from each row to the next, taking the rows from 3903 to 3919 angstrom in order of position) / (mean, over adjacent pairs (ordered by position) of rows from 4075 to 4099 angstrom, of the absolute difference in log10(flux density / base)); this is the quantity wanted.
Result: 0.3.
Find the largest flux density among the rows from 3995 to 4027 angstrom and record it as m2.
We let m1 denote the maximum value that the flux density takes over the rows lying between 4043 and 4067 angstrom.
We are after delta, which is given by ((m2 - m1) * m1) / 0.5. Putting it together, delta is 6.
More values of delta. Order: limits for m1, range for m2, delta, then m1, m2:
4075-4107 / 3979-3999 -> -160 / 23.65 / 20.27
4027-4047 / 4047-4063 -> -53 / 23.65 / 22.54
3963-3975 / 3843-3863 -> 6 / 10.16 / 10.45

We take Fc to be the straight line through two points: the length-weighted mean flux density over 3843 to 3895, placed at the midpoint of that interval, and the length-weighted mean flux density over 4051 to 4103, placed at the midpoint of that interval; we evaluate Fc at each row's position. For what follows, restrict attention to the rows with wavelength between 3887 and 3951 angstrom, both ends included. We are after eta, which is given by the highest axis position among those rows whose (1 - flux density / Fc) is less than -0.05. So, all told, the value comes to 3917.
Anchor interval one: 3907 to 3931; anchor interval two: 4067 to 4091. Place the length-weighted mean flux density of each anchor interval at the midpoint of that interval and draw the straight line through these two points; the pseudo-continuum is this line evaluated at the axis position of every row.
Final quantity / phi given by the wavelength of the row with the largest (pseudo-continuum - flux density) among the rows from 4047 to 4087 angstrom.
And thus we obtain 4073 angstrom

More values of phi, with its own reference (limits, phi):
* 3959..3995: 3969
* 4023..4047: 4045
